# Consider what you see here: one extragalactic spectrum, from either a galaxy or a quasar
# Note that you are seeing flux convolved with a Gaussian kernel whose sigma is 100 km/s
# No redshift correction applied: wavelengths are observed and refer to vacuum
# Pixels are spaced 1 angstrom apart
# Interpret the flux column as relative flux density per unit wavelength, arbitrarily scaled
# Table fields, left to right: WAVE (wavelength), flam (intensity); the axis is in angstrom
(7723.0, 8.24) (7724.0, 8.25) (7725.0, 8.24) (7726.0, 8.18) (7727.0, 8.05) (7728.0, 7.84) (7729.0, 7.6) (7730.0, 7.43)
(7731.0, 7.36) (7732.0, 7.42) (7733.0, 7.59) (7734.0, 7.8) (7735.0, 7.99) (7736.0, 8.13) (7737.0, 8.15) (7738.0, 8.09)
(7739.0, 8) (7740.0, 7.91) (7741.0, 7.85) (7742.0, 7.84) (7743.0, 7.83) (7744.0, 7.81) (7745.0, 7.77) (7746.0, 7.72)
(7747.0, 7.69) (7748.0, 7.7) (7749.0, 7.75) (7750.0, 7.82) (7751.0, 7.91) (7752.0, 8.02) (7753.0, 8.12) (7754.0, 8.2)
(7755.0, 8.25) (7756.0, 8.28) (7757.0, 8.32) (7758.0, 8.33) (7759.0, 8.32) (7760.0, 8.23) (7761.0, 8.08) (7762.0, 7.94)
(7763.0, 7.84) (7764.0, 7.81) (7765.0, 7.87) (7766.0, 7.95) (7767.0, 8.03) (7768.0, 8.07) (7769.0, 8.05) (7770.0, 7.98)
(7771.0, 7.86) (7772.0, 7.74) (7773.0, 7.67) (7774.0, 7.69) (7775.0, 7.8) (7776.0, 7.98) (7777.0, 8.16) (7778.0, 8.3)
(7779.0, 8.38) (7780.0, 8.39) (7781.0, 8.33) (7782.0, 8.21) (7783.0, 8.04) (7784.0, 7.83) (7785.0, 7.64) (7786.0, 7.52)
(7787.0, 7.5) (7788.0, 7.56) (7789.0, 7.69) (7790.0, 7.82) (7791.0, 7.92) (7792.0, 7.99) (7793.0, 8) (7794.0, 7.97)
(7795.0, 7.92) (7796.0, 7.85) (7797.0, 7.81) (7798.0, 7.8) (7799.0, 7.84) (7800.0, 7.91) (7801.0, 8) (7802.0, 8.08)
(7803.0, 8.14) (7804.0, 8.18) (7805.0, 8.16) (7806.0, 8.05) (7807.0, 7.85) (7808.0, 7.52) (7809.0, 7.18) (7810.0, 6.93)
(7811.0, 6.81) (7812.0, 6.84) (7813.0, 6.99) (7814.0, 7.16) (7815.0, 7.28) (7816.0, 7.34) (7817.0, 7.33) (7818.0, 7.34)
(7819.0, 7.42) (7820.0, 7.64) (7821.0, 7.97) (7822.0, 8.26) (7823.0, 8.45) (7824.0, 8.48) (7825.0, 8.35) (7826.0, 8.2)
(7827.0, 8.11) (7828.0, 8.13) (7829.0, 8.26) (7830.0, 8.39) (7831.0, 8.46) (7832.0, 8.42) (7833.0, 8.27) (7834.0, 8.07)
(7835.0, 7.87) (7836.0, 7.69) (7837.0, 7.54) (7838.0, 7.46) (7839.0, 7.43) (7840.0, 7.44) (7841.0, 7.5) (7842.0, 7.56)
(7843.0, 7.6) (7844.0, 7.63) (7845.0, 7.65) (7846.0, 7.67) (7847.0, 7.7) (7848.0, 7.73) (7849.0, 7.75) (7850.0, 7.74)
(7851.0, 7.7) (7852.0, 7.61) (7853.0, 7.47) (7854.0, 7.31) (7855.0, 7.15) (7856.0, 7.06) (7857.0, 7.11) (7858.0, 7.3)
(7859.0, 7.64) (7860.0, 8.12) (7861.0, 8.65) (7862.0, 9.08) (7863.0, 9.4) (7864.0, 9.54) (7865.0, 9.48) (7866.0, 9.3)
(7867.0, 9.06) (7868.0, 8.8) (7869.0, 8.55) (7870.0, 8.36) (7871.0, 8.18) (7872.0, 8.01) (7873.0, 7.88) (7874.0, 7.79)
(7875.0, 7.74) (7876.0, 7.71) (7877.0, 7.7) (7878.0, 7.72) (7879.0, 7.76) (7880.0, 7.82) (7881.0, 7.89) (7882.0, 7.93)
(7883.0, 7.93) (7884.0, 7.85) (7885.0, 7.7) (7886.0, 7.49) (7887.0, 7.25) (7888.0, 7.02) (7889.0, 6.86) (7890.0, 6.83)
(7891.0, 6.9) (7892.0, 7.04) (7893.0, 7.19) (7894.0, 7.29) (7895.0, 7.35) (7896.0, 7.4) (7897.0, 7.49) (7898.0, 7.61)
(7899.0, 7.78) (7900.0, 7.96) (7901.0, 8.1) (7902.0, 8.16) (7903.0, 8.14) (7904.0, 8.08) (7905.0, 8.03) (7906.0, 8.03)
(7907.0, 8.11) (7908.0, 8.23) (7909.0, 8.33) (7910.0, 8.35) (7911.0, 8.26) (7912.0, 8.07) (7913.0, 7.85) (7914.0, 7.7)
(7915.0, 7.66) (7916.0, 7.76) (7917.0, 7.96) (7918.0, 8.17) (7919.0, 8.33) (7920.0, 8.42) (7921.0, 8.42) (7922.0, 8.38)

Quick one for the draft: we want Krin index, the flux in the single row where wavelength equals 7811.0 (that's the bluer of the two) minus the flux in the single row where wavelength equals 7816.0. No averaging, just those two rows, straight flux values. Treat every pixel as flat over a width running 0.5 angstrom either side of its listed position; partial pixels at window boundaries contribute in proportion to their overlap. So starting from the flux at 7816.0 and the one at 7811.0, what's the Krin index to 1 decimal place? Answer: -0.5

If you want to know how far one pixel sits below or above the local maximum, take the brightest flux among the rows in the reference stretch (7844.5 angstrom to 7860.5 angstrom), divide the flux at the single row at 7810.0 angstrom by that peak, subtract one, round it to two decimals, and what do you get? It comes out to -0.15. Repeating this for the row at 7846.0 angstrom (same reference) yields -0.06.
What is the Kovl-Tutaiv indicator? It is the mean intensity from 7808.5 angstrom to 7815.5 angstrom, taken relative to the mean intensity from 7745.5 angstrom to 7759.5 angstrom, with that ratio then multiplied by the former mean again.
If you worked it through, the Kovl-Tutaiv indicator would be 6.1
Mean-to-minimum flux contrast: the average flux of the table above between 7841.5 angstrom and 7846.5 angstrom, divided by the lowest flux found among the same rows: 1.01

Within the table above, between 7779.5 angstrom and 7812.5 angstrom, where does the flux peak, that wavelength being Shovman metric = 7780.0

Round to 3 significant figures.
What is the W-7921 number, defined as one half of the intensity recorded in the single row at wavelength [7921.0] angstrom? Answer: 4.21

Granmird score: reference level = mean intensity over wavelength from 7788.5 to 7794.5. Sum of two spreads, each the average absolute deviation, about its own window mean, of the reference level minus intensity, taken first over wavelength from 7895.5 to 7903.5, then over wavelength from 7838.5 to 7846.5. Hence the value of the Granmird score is 0.34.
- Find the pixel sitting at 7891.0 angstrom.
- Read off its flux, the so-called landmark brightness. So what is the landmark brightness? 6.9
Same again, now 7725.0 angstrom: 8.24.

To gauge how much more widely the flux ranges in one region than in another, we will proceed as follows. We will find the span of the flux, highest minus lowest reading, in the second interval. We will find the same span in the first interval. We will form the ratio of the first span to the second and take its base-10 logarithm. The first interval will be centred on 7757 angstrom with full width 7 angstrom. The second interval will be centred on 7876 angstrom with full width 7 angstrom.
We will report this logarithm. -0.1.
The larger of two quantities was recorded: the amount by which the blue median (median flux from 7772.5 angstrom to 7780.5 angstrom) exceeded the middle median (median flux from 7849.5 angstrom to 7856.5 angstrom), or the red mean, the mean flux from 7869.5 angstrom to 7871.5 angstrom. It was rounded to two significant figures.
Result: 8.3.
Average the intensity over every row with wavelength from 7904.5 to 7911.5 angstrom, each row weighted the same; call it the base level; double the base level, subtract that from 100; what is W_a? 83.6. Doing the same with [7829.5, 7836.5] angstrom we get 83.7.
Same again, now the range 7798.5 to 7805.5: 83.9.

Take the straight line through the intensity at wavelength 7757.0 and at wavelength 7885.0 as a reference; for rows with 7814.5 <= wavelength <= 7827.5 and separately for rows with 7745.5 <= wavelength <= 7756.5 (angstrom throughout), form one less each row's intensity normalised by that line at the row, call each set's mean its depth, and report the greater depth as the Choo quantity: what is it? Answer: 0.048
